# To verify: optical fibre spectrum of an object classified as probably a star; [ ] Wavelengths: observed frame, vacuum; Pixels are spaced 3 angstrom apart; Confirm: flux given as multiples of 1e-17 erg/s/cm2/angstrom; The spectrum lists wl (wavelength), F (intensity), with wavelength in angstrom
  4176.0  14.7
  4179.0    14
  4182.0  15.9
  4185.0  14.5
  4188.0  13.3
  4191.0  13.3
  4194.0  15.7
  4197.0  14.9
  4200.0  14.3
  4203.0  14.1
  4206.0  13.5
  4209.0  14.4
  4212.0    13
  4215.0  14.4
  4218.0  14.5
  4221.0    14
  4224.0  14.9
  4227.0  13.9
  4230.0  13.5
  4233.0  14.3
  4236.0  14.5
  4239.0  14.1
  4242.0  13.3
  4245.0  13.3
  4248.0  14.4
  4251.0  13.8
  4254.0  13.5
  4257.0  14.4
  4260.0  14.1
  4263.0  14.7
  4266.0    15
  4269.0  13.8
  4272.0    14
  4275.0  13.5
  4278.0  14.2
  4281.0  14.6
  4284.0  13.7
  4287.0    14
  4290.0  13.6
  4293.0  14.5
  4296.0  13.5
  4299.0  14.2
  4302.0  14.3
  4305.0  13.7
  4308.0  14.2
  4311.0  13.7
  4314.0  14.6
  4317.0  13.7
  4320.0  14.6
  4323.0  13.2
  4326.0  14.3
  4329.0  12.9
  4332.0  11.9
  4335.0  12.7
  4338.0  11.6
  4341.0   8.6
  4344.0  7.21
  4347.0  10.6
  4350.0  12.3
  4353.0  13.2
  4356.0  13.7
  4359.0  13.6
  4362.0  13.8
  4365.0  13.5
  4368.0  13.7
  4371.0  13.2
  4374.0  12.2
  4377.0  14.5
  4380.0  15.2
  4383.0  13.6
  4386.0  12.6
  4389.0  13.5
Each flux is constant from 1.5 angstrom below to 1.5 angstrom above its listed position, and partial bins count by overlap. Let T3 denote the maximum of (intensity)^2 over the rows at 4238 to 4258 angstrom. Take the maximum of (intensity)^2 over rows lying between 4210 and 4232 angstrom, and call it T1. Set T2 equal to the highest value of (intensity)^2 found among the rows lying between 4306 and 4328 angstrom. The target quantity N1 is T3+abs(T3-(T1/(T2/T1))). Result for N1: 231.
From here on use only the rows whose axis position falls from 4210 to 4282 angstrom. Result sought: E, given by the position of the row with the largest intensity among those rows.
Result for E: 4266.0 angstrom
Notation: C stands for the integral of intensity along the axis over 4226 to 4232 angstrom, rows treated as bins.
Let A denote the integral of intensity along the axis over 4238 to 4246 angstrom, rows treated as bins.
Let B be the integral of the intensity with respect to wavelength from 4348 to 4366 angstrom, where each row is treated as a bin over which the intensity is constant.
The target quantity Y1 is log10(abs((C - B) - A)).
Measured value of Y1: 2.42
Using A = 108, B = 239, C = 82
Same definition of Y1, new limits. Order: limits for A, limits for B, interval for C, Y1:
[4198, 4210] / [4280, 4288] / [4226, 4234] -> 2.23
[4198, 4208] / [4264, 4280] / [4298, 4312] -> 2.23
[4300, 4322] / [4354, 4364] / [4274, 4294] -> 2.22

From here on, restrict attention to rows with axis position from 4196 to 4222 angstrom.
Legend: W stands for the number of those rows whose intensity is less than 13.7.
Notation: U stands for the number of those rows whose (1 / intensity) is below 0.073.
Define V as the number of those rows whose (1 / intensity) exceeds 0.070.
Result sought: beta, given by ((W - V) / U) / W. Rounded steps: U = 7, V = 4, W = 2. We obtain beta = -0.14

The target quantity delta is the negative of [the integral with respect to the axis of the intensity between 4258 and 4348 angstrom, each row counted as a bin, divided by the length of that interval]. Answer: -13.3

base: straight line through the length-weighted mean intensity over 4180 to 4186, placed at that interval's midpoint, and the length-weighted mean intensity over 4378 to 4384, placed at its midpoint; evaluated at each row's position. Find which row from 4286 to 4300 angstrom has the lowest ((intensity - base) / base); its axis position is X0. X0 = 4296.0 angstrom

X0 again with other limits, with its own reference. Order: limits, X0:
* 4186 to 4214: 4212.0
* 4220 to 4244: 4242.0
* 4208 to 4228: 4212.0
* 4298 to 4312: 4305.0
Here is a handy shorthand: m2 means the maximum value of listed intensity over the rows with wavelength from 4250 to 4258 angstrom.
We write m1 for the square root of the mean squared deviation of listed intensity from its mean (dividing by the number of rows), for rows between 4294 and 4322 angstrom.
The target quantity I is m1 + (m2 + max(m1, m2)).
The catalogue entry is 29.2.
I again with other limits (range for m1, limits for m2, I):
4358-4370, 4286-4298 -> 29.1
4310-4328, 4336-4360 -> 27.9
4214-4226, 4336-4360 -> 27.7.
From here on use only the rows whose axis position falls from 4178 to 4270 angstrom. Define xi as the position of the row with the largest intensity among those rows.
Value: 4182.0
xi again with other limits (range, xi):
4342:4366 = 4362.0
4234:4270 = 4266.0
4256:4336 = 4266.0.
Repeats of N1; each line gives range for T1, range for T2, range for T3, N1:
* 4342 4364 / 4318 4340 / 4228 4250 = 250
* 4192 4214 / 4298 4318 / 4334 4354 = 285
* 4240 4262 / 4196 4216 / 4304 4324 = 233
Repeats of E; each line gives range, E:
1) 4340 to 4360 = 4356.0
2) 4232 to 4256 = 4236.0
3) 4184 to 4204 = 4194.0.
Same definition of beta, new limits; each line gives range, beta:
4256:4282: -0.50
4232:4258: -0.11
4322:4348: 0.00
